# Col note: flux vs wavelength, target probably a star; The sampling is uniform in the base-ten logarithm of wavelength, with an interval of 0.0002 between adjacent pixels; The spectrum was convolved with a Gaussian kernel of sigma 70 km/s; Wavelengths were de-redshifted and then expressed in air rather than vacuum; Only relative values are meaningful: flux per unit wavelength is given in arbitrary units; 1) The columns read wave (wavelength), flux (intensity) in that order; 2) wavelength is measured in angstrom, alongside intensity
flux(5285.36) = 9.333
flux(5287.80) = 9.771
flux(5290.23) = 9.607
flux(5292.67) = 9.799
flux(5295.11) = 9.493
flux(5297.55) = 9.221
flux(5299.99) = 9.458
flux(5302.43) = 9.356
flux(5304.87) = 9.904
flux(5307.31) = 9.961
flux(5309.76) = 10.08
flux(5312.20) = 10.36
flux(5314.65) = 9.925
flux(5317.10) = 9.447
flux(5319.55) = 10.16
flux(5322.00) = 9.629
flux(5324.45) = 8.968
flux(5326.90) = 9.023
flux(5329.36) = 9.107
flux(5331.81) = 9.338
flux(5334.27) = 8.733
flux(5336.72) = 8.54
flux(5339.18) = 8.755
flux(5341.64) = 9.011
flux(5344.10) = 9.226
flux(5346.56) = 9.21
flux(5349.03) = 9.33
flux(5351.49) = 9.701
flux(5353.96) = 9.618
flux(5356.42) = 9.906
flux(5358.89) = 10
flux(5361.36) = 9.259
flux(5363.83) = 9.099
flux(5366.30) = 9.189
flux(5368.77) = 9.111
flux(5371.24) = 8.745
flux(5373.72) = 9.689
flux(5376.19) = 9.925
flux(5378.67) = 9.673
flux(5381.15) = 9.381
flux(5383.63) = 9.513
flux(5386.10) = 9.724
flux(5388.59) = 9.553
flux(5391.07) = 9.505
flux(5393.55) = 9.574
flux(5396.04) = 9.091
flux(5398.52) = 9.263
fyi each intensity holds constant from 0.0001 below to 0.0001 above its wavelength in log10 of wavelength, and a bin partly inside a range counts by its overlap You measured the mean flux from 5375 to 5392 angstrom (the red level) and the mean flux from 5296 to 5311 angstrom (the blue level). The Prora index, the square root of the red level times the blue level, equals 9.64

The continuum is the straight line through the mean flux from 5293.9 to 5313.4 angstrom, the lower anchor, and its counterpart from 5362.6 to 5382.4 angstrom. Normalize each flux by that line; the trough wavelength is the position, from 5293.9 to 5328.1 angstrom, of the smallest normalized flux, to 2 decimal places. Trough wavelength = 5324.45 angstrom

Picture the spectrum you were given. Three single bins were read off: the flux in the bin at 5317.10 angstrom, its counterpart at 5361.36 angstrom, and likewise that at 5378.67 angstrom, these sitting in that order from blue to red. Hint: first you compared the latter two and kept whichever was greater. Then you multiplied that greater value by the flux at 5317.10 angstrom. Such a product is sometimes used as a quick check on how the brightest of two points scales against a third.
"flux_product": 91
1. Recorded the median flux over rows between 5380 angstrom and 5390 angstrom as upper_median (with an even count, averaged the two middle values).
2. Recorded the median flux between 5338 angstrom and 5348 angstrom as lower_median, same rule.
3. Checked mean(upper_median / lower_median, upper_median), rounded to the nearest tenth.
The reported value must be 5.3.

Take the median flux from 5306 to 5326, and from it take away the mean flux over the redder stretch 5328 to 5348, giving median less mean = 1.0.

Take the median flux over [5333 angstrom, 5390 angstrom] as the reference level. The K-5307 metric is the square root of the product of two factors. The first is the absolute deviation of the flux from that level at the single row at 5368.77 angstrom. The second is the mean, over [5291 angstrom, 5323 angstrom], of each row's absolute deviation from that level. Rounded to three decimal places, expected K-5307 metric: 0.310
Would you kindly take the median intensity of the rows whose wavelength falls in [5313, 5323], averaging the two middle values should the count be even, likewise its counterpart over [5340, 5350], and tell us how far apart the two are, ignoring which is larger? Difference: 0.6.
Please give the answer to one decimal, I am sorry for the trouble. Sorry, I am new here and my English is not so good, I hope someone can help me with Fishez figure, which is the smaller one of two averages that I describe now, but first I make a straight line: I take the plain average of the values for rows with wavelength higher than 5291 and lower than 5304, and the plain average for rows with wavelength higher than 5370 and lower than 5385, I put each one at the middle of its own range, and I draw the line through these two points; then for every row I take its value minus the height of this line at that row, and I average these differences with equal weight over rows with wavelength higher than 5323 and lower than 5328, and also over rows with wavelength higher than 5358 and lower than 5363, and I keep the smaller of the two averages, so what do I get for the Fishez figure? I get -0.5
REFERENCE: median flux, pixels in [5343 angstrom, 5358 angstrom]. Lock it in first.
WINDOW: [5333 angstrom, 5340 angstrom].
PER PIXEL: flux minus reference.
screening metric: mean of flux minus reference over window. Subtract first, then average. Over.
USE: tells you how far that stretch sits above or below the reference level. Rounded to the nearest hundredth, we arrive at -0.80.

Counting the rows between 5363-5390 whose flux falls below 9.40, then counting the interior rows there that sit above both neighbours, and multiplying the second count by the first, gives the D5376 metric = 15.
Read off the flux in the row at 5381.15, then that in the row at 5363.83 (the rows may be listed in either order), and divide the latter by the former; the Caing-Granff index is 0.97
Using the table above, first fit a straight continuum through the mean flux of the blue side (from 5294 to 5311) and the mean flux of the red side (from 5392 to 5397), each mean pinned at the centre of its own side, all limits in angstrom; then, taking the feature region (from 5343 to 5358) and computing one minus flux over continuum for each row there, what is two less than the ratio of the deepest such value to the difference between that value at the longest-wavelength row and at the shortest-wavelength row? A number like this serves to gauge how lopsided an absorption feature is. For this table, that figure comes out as -2.4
